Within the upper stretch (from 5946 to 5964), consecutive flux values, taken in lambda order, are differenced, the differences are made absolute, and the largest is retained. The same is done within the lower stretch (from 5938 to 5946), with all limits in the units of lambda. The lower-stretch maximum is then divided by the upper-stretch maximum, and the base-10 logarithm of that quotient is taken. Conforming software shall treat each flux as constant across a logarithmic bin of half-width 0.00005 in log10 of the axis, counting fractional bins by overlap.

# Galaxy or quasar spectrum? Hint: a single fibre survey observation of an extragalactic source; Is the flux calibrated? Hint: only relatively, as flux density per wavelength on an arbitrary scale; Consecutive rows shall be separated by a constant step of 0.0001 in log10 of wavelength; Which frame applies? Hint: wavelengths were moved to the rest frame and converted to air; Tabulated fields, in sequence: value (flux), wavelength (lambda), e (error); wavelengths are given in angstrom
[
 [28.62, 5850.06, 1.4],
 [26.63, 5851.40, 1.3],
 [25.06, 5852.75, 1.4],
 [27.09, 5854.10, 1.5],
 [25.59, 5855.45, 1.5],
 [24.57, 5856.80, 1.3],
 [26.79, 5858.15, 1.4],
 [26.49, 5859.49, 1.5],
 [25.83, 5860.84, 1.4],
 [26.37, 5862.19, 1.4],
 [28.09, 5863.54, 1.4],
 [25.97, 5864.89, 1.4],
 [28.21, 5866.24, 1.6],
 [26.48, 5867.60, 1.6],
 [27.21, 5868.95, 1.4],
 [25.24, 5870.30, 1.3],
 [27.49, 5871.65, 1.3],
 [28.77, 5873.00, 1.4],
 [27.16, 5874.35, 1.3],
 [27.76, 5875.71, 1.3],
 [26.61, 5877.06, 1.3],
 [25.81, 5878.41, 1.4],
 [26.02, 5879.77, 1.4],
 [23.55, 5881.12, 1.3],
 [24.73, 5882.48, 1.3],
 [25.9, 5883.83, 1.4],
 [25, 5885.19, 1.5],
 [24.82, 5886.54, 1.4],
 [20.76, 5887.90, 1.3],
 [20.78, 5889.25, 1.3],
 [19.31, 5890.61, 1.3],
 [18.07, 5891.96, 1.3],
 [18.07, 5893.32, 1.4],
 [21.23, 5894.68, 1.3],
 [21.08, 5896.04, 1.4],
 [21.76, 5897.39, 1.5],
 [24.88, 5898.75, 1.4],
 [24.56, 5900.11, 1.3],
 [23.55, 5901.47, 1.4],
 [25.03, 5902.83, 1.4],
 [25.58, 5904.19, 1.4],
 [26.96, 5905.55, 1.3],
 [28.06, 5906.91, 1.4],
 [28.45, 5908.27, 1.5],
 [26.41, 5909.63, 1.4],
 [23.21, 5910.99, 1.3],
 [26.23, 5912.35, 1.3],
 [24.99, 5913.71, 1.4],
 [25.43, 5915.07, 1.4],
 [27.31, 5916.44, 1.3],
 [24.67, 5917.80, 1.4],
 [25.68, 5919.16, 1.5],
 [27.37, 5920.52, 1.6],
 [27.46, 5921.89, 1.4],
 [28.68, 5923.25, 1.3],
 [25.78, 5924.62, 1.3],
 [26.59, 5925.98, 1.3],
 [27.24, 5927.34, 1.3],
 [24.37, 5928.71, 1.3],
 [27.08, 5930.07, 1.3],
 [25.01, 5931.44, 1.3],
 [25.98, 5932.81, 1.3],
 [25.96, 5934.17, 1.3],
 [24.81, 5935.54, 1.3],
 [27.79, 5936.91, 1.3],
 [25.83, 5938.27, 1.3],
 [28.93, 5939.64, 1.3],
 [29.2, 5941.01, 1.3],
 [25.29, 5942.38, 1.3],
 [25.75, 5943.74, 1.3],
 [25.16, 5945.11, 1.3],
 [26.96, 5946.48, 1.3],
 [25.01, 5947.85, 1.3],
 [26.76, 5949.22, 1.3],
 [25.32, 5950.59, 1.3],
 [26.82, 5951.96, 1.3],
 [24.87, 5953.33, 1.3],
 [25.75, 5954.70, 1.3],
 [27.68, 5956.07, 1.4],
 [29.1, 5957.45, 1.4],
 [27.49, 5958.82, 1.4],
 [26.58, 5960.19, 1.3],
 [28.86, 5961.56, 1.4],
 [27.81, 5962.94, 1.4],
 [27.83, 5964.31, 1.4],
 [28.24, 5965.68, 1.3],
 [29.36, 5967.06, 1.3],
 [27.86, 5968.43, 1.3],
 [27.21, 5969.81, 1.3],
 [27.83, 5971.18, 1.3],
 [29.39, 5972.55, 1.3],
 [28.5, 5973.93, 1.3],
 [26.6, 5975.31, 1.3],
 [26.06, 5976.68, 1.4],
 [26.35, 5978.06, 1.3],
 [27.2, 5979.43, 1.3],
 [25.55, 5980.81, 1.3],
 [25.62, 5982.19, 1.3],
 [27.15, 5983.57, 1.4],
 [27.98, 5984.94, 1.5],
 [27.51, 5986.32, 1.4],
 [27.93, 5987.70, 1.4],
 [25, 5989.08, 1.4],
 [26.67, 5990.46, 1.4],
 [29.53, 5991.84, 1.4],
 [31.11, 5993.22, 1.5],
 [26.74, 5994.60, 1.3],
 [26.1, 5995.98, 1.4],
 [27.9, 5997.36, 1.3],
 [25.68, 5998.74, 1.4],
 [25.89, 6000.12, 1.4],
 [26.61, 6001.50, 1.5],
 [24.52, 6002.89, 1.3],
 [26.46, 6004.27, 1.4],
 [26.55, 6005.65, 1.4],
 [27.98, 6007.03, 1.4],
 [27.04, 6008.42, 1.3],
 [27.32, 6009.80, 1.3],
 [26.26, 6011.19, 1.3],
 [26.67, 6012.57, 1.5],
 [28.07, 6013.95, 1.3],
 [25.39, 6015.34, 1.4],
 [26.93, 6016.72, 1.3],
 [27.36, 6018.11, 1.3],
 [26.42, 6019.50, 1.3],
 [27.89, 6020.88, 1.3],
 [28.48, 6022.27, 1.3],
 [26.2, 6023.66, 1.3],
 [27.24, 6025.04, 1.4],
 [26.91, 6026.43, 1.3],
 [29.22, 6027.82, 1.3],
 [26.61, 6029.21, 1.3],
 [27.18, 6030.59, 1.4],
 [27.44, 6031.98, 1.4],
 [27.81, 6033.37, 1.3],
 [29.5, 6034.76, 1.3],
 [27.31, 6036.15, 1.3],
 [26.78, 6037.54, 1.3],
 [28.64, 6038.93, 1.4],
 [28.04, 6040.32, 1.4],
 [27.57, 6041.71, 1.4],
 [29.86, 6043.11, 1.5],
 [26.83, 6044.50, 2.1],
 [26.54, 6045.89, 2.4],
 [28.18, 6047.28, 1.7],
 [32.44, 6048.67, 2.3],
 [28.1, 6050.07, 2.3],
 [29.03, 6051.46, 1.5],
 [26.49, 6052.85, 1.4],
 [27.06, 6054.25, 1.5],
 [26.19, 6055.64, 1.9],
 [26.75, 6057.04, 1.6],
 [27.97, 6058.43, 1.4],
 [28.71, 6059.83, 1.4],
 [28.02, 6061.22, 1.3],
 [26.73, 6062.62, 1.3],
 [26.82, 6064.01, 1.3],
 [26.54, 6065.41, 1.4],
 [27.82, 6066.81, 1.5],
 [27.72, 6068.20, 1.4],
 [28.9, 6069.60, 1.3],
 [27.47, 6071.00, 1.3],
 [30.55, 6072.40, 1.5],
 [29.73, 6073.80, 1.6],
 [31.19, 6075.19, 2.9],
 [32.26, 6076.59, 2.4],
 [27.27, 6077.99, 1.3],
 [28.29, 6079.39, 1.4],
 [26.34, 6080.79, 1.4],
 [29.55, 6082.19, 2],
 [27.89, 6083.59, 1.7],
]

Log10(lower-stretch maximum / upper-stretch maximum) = 0.23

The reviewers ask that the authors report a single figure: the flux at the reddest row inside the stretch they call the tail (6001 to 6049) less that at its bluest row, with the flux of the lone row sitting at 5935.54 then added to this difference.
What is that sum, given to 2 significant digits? 31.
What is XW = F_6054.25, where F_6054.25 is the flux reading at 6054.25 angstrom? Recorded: 27.06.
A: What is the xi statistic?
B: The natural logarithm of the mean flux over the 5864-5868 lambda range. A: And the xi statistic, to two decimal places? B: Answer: 3.29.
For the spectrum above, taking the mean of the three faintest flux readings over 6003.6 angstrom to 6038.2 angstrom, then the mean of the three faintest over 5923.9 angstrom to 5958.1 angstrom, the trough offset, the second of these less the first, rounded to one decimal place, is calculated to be -1.3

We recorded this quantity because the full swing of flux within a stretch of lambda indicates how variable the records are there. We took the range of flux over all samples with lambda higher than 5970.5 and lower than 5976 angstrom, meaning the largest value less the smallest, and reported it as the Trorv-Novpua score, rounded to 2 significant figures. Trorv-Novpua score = 2.8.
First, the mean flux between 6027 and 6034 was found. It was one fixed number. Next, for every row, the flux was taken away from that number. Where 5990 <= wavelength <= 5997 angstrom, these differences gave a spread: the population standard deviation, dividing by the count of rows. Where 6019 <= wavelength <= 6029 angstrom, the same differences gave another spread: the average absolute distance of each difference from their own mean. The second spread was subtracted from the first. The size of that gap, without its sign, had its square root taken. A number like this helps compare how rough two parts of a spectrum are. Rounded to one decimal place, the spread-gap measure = 1.0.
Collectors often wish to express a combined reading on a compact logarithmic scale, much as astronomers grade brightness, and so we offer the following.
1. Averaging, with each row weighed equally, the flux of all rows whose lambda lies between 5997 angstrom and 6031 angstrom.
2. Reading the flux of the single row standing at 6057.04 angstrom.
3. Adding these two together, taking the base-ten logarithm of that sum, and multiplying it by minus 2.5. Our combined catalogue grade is -4.32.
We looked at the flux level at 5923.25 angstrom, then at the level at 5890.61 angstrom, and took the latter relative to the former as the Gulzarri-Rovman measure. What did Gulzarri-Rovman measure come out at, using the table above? 0.67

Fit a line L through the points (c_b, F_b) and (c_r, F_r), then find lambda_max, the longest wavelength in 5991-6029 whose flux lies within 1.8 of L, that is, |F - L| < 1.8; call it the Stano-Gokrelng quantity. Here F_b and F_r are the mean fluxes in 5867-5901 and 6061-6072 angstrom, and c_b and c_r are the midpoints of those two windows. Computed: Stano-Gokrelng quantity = 6026.43 angstrom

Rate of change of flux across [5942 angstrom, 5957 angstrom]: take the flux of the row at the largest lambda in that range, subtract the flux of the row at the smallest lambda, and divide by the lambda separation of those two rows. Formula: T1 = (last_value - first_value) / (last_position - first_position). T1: 0.17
